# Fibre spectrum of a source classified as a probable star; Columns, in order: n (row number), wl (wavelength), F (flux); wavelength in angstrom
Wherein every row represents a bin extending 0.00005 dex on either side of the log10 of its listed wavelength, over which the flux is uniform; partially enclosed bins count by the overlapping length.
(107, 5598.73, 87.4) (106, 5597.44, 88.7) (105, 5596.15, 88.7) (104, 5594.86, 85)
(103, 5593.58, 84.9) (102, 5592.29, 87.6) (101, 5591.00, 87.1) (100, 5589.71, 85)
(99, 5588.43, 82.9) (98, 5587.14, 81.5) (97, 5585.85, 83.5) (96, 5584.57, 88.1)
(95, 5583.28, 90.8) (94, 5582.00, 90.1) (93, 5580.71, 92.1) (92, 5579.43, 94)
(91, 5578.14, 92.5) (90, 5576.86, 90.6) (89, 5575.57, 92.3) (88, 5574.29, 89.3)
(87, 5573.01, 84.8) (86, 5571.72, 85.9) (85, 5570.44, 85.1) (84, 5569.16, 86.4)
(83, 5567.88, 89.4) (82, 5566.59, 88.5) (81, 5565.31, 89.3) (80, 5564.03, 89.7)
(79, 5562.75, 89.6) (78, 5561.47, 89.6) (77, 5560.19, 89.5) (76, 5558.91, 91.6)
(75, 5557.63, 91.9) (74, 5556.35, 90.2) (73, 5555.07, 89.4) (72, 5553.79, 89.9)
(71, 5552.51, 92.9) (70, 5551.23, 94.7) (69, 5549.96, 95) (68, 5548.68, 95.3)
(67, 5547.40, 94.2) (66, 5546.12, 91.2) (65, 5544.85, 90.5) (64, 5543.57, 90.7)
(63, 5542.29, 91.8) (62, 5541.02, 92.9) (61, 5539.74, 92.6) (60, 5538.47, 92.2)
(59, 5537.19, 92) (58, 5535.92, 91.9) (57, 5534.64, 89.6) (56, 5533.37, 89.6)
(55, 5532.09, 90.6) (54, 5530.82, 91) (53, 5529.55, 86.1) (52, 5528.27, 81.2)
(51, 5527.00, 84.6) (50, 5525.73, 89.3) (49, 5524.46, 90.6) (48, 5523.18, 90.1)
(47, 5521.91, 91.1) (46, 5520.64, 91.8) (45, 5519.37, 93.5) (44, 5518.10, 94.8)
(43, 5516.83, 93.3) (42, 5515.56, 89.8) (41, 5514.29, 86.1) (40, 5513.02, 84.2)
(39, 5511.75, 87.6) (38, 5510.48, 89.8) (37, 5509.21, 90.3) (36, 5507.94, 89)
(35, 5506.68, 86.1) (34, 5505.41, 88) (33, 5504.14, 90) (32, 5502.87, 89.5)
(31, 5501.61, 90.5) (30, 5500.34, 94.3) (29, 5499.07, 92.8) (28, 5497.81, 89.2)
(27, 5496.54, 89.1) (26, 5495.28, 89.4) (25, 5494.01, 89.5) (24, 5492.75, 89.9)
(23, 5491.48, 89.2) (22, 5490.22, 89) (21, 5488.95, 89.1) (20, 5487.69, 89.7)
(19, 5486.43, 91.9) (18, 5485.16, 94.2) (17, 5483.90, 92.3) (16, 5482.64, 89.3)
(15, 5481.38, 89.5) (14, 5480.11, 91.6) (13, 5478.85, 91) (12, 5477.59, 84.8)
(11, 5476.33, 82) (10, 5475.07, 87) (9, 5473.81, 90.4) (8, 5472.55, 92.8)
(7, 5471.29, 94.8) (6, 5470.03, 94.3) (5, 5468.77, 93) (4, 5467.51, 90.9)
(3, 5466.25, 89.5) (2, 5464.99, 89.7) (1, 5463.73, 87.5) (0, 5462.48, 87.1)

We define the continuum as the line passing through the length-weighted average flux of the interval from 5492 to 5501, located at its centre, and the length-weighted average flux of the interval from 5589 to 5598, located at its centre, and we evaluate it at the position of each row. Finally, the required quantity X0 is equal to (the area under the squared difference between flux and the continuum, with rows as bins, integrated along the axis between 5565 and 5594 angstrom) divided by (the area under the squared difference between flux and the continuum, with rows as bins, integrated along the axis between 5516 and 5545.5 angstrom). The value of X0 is 1.02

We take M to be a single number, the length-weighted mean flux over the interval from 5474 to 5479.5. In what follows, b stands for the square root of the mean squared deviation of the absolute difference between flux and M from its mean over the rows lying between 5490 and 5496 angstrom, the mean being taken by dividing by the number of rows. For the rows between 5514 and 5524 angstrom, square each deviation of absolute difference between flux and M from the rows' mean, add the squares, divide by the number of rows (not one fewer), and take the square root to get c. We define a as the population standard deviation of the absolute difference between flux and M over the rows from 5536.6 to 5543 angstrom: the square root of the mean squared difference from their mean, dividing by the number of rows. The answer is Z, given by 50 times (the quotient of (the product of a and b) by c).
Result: 3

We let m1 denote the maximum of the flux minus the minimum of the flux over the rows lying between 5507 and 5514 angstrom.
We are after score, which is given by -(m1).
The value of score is -6.1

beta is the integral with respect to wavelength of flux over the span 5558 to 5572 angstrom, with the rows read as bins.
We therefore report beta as 1243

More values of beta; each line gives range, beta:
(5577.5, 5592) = 1275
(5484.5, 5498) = 1215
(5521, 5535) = 1240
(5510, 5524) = 1262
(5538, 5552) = 1300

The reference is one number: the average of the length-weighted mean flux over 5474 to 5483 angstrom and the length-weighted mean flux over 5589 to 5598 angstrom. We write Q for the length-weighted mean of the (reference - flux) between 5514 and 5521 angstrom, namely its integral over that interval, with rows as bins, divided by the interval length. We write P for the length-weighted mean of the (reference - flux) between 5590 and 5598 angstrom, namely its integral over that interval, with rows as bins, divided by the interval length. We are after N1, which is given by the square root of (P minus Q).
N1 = 2.2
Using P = 0.4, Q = -4.47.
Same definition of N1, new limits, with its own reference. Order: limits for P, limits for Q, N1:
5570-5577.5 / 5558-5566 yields 1.4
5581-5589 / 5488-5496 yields 1.7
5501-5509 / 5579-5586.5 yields 0.8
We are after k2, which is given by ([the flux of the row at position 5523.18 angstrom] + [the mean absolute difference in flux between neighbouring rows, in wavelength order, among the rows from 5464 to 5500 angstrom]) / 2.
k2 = 45.9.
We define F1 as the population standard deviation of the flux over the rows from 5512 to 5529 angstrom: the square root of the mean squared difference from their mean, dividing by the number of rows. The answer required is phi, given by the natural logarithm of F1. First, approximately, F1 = 3.9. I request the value 1.4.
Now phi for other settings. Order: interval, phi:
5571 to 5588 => 1.3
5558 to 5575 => 0.7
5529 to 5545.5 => 0.5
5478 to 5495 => 0.4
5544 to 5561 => 0.7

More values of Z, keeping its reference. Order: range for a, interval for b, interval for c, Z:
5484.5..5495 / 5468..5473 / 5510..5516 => 66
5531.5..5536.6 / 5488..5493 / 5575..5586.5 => 10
